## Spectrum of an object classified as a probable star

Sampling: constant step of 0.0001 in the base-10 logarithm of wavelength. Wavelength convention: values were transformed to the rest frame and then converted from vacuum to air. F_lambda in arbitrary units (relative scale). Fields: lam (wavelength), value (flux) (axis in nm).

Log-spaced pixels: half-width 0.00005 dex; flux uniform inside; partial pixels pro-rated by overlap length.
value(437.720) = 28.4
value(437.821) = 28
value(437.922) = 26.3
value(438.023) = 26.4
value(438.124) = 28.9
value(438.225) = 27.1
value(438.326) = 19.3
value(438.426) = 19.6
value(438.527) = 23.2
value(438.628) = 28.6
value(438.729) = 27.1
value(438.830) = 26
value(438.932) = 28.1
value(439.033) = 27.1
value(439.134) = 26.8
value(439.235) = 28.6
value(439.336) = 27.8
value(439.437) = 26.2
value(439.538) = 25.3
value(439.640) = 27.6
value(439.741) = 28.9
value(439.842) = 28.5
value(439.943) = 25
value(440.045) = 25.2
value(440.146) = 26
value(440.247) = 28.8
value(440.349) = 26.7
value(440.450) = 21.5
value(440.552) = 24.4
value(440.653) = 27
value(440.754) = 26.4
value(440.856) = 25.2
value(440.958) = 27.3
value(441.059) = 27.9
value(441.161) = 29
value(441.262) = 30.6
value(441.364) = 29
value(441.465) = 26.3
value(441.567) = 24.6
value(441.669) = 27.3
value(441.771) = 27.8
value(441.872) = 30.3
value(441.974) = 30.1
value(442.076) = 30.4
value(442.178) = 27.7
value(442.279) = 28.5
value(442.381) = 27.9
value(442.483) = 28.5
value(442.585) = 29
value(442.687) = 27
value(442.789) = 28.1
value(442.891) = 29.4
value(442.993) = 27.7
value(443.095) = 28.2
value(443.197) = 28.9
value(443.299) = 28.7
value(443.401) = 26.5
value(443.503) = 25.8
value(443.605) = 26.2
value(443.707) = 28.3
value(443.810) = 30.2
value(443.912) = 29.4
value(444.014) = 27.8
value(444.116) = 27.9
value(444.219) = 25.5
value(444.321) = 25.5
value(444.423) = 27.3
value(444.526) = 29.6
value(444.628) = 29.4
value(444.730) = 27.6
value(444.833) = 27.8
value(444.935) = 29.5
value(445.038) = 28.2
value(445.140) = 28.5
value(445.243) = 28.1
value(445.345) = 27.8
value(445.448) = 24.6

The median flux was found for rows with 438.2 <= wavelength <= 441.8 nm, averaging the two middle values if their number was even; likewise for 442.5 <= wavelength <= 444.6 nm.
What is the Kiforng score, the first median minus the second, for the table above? -0.95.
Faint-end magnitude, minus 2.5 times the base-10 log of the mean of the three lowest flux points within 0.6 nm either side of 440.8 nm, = -3.44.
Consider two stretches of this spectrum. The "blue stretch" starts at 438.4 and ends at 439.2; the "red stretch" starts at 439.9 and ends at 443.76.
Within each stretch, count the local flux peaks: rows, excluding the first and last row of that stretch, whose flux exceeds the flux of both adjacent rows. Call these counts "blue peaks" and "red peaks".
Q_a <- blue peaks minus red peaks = -7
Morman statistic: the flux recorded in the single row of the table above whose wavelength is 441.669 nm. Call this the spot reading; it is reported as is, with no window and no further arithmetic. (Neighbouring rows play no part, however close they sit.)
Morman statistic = 27.3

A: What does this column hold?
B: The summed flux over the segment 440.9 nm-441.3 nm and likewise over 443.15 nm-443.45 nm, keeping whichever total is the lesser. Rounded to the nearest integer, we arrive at 84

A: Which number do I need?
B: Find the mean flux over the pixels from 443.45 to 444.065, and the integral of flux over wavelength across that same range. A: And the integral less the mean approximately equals -10.8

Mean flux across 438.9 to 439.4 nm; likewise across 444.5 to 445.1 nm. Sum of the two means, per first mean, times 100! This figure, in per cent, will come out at 203.6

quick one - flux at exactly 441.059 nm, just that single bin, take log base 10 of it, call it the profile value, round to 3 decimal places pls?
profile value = 1.446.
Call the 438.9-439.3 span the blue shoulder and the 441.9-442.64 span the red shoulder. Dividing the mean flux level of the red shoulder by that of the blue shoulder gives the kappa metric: 1.04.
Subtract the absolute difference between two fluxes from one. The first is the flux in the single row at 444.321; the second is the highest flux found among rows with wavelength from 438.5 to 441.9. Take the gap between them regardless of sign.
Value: -4.1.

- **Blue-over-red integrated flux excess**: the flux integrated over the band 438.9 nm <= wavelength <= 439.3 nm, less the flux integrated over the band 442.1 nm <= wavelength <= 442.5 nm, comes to -0.3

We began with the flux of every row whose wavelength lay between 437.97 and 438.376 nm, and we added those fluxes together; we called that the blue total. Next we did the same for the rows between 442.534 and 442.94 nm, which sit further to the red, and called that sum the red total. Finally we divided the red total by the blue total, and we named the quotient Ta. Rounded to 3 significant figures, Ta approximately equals 1.12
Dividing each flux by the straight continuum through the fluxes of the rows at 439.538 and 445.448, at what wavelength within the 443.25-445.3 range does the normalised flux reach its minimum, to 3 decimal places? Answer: 444.219 nm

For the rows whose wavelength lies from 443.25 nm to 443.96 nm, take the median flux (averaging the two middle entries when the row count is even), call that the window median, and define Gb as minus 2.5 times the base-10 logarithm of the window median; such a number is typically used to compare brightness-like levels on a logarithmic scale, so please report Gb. -3.63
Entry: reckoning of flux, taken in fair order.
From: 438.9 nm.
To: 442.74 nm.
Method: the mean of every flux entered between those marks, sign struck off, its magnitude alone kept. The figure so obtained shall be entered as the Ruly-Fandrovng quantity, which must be 27.4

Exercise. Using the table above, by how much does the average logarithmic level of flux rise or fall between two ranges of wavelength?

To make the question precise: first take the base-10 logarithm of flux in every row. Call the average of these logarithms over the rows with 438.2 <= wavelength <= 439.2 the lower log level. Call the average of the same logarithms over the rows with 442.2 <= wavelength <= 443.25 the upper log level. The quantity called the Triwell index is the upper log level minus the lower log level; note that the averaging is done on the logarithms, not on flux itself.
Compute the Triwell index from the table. 0.053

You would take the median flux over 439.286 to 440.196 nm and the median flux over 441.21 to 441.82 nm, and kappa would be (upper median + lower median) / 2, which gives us 26.9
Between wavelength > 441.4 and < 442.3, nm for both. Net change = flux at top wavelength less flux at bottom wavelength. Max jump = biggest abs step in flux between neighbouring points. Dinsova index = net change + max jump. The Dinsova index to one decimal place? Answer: 4.9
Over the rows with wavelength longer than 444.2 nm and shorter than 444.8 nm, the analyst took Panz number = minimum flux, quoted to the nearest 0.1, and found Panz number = 25.5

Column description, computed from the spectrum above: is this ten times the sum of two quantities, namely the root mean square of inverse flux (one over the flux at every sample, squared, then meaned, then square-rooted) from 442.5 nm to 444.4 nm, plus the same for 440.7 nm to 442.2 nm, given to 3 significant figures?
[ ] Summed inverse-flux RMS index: 0.721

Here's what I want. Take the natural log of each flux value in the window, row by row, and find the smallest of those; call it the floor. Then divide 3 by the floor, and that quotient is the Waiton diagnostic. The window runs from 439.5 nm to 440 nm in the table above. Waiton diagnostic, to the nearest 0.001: 0.932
